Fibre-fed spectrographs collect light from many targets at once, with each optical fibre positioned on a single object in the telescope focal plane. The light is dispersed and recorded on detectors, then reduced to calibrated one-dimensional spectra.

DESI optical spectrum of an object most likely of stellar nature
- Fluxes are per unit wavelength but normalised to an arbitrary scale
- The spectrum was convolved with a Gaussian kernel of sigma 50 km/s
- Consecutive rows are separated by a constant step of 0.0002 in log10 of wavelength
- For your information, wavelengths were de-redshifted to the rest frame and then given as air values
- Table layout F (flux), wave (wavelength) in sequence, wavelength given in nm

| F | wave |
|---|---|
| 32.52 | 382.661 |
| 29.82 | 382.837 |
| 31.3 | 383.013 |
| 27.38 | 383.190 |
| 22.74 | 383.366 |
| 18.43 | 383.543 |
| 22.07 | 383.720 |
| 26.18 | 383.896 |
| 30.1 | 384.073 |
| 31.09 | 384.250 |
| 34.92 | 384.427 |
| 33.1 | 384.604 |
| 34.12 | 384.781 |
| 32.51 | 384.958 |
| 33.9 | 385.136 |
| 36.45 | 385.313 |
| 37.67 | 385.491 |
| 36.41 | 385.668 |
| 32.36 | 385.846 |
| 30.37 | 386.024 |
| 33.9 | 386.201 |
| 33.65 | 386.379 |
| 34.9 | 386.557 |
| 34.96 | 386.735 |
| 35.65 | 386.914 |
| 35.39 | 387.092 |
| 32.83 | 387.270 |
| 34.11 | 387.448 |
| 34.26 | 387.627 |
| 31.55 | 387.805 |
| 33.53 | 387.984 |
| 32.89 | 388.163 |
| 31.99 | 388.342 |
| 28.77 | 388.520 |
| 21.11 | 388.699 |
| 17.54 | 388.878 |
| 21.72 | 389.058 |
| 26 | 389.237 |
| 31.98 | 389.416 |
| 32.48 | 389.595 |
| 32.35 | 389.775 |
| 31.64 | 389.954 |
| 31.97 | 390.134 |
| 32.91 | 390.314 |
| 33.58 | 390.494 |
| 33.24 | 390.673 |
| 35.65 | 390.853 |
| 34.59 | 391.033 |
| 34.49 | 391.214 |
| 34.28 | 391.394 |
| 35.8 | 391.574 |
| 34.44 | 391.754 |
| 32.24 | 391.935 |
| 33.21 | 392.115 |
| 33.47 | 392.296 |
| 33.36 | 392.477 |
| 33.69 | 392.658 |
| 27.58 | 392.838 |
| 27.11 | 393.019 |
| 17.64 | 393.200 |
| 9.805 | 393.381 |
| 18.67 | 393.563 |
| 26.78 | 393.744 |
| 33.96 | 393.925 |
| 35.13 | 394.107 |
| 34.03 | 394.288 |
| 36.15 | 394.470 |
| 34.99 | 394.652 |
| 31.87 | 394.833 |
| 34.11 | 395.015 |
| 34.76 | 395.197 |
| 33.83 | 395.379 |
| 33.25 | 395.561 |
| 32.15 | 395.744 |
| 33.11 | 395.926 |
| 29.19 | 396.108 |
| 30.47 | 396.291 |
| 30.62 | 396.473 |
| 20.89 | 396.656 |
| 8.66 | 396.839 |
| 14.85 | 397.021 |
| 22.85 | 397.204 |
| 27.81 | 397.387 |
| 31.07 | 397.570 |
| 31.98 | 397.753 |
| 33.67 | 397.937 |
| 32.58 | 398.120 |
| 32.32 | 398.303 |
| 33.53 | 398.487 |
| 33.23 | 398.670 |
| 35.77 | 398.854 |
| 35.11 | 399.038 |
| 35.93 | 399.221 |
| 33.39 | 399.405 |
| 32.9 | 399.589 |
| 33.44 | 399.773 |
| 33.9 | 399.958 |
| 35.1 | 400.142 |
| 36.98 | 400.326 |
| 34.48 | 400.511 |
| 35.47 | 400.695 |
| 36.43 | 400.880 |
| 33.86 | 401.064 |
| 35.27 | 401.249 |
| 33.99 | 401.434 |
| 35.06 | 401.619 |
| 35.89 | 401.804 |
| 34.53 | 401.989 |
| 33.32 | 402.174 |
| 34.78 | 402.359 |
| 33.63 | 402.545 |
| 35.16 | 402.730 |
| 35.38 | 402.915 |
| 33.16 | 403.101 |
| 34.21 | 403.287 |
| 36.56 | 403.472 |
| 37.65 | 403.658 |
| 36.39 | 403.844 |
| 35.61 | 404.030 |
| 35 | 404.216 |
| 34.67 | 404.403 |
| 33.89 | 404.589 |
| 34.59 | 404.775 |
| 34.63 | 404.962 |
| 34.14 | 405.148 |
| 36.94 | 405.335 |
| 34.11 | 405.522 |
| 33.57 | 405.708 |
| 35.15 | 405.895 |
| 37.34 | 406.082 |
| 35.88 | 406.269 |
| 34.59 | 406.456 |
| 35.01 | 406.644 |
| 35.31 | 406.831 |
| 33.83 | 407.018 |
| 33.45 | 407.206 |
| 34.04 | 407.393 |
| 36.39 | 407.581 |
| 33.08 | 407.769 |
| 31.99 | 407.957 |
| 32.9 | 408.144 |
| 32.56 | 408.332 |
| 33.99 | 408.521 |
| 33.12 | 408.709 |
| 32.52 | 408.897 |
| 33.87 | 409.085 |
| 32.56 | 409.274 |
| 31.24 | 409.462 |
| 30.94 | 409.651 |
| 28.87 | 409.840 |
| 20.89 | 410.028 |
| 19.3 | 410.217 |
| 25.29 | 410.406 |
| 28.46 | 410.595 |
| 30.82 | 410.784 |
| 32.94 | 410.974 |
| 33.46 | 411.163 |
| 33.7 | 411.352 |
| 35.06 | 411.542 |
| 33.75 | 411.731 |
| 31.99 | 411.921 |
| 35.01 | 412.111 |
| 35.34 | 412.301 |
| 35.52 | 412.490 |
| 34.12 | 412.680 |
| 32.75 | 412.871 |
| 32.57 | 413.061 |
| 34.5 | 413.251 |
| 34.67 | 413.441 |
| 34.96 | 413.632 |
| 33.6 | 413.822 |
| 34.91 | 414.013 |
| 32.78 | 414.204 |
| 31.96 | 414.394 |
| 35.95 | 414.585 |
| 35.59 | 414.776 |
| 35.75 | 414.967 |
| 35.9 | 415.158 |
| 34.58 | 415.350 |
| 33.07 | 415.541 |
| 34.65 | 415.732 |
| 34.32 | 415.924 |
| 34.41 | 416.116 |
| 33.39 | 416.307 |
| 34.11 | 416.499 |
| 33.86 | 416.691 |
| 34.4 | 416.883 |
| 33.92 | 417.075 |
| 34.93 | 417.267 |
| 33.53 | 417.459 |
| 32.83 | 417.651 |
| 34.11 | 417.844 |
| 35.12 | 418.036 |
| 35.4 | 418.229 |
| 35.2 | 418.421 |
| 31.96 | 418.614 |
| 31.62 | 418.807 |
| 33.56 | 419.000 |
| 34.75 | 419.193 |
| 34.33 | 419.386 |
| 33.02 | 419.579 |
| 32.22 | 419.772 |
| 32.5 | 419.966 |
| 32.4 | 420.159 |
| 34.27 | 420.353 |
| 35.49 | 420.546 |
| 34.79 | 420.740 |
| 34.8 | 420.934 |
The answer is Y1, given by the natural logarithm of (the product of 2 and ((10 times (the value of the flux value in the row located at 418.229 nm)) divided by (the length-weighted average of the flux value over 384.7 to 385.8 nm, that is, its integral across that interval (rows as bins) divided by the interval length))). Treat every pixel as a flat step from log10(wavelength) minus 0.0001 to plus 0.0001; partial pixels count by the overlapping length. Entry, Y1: 3.01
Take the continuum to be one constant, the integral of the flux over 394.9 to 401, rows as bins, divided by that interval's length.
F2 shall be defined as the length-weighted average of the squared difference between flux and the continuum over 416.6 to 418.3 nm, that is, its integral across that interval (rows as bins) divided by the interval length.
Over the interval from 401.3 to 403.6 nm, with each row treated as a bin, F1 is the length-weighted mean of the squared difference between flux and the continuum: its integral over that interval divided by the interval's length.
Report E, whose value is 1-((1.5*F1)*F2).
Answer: -161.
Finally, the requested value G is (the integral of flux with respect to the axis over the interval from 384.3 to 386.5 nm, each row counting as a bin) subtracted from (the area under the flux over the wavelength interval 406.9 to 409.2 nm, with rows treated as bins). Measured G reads 2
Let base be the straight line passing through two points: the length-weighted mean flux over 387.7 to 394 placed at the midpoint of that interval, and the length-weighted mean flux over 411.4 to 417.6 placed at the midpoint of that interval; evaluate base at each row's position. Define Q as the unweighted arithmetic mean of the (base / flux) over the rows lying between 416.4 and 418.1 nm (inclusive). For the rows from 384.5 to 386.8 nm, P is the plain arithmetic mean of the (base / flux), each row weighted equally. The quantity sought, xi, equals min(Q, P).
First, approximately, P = 0.85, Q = 1.02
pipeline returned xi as 0.85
